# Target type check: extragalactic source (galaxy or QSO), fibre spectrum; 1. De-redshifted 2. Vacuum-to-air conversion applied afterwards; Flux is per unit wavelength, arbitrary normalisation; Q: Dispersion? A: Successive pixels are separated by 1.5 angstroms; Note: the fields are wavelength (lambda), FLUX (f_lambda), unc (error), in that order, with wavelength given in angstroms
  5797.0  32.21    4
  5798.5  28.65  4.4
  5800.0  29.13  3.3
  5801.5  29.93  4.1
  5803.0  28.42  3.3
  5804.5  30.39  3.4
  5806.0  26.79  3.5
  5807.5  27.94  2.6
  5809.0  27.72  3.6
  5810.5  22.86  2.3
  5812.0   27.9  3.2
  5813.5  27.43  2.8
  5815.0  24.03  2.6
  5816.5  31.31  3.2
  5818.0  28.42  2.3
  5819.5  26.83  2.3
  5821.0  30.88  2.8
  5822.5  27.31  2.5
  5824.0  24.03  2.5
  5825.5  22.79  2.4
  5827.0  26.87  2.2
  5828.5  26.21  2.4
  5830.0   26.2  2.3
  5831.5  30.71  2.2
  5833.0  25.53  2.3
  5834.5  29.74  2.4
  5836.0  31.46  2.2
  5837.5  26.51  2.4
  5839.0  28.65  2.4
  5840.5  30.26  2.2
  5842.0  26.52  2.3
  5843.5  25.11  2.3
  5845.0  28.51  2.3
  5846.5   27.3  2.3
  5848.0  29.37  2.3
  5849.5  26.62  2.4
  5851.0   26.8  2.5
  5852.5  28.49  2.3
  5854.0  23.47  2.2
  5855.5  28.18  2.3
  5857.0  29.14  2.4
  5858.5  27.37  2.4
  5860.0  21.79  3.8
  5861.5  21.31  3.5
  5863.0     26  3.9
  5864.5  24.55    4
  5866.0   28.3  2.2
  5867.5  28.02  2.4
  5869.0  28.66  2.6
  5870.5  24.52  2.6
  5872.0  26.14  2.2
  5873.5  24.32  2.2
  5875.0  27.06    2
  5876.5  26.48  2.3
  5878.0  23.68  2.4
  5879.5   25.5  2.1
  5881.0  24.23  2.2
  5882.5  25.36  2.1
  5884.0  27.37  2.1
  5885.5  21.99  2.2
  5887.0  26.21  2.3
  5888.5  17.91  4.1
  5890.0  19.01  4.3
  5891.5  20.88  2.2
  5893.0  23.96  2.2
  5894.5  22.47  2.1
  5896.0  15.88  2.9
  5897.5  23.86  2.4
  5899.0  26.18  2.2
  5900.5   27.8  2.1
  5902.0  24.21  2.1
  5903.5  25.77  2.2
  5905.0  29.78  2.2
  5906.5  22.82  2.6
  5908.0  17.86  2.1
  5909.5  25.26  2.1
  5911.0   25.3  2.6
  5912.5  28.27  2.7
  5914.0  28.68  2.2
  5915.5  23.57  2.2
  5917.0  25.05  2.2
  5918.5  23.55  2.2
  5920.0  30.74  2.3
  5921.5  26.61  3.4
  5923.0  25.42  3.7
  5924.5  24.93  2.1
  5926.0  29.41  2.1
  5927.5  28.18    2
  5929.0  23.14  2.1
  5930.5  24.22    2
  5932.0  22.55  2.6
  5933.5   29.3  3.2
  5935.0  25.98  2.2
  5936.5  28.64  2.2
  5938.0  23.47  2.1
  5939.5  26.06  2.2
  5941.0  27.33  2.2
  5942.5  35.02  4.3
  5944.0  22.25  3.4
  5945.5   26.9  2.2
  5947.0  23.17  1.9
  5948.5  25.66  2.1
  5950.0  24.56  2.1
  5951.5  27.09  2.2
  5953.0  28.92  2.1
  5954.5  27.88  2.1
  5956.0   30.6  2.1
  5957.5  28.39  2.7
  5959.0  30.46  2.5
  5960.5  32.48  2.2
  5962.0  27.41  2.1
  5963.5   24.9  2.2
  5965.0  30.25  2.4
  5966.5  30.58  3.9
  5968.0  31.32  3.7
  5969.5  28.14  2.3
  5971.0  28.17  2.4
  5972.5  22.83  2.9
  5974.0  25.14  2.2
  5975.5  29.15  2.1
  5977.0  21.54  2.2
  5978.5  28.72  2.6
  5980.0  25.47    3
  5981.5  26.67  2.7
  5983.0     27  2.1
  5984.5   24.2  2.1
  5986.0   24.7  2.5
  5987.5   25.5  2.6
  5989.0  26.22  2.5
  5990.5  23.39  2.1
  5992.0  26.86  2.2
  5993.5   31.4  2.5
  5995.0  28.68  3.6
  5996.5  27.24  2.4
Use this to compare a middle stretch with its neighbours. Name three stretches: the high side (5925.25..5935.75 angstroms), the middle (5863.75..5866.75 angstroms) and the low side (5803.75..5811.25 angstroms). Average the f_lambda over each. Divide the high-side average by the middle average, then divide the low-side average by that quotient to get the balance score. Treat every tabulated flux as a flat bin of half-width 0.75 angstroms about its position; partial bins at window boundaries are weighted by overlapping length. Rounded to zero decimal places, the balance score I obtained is 27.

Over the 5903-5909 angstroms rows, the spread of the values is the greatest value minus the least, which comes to 12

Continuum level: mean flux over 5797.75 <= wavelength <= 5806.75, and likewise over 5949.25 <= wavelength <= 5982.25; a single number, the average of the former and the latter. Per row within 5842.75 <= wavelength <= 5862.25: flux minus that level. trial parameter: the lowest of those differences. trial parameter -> -7.0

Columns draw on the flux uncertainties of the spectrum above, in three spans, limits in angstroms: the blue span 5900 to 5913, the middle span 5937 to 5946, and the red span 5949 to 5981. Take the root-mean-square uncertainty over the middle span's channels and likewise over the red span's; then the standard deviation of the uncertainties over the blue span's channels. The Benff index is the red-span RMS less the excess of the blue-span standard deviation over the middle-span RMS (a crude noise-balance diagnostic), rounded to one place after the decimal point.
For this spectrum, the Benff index 5.1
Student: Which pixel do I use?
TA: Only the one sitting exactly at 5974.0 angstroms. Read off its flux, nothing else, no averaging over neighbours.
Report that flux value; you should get 25.14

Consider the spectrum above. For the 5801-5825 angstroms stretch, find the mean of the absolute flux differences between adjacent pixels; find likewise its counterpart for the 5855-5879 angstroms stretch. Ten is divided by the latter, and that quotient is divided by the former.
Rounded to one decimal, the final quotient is 1.5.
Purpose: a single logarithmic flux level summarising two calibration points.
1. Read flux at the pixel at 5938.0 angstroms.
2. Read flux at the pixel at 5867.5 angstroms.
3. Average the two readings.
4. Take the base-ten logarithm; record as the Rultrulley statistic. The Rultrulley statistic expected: 1.41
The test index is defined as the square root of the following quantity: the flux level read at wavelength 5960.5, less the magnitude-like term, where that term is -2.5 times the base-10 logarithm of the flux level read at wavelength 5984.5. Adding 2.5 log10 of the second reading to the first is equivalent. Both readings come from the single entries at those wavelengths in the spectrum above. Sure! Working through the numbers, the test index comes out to 6.0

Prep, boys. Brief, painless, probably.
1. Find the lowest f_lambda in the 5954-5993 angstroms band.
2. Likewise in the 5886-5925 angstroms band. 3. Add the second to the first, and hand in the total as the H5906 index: 37.4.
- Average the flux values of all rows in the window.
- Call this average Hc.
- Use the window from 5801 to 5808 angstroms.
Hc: 28.7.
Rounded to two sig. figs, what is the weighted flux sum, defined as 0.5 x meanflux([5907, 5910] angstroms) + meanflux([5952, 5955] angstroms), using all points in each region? 39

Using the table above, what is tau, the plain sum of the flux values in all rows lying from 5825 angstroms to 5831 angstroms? 102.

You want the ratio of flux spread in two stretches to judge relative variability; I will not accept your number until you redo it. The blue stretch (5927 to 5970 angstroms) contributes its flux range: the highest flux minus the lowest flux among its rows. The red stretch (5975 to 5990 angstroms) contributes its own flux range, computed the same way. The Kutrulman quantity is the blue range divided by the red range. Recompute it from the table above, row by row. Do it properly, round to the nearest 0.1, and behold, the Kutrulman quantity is 1.7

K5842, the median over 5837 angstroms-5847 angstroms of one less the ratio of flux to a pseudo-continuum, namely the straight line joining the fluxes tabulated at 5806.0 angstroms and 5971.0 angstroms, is -0.01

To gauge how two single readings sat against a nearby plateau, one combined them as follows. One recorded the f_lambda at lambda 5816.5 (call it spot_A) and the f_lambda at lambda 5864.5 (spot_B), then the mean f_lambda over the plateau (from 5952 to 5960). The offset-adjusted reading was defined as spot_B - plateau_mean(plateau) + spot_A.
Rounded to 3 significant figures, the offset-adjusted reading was 26.6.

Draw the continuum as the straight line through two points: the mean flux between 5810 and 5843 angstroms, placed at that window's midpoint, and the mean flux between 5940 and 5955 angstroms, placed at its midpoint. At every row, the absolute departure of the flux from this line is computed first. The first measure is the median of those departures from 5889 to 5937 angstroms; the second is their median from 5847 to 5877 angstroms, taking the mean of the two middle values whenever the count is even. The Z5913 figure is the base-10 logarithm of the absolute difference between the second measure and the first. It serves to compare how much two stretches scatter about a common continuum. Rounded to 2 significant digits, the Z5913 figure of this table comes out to 0.13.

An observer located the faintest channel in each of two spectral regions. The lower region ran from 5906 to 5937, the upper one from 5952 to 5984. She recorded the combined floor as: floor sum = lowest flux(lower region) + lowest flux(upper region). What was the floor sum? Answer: 39.4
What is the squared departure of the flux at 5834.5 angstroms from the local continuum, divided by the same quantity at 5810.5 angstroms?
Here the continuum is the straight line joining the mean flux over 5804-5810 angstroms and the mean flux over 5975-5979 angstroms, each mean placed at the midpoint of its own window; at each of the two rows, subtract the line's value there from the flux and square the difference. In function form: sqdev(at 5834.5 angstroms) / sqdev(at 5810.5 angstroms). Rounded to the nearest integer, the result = 0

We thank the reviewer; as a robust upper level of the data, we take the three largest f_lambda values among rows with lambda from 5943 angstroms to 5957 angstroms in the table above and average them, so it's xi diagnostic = 29.1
